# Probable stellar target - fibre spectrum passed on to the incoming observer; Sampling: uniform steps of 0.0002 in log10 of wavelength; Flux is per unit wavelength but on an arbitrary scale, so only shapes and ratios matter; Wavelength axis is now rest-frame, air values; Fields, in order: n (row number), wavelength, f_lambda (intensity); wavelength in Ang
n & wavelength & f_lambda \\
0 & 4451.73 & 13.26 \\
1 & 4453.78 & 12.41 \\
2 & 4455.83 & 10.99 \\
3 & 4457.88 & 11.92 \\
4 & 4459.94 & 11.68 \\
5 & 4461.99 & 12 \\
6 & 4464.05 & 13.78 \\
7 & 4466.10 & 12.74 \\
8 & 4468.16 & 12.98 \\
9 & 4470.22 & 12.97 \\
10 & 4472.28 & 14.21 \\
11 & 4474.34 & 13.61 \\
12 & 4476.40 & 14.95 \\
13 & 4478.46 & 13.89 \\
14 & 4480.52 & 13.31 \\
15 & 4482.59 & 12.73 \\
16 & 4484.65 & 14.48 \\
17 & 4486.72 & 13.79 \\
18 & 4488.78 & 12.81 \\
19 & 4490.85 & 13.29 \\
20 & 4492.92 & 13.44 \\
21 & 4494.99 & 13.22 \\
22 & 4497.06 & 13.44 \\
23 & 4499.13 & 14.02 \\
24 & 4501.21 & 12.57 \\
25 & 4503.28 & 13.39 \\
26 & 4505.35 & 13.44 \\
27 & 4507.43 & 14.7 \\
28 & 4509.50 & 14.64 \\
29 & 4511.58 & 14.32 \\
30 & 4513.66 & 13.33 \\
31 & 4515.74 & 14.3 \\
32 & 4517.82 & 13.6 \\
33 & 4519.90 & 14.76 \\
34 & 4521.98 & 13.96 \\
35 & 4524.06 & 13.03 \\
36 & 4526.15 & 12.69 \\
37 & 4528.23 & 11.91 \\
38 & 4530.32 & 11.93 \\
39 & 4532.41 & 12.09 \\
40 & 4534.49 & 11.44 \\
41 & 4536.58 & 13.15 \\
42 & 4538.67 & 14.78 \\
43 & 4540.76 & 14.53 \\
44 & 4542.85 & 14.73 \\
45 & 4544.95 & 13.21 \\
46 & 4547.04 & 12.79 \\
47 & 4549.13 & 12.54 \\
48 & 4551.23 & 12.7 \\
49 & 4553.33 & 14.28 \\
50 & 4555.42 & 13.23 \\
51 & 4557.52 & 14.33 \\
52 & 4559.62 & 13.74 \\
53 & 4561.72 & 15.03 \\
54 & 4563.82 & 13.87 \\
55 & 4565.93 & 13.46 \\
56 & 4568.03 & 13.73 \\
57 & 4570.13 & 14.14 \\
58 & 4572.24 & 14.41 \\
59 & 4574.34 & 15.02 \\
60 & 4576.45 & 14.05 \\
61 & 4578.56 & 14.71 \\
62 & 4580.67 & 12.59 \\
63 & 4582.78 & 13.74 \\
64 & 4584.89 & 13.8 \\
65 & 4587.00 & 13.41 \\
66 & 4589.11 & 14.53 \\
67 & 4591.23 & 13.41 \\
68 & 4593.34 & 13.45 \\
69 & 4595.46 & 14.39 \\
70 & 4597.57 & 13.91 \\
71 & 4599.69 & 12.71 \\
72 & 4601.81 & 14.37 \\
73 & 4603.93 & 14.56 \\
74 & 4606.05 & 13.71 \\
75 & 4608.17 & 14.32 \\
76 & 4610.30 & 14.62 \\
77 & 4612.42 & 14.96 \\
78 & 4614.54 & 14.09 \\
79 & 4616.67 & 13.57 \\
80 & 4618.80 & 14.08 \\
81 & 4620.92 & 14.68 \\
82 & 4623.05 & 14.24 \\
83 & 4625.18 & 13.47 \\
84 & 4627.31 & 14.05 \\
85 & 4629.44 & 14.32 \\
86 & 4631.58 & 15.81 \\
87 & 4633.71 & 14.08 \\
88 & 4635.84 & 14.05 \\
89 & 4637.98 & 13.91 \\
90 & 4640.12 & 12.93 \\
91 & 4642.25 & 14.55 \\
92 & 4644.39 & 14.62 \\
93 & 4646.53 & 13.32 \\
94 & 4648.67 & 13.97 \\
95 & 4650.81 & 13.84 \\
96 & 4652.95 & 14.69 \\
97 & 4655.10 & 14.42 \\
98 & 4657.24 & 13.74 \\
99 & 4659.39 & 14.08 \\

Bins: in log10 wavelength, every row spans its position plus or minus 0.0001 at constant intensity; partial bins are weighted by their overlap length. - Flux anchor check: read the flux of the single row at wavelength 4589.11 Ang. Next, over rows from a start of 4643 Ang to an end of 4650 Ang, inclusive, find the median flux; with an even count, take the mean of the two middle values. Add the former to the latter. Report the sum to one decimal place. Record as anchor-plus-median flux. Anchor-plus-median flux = 28.5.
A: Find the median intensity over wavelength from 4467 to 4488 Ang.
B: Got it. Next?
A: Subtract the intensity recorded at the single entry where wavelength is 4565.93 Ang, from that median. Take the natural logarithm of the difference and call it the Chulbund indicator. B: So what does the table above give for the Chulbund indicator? -1.4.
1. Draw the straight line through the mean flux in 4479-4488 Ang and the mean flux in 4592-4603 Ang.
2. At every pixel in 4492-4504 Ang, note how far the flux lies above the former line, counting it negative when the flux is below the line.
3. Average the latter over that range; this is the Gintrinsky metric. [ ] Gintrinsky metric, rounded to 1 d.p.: -0.3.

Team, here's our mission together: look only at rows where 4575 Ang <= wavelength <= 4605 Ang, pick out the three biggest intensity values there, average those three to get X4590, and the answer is 14.6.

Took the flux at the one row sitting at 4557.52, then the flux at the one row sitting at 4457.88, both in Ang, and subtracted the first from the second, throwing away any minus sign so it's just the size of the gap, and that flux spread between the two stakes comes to 2.4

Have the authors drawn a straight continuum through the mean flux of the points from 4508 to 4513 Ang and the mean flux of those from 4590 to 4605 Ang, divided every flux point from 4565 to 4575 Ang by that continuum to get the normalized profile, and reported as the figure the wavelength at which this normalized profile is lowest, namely 4565.93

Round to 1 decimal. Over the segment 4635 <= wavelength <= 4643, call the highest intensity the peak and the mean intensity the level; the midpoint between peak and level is 14.2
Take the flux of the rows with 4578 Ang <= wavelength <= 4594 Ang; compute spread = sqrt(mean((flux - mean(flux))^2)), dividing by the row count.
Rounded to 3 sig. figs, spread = 0.631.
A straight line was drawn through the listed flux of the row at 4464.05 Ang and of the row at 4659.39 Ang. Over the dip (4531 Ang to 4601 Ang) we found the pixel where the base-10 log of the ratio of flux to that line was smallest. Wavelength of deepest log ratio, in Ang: 4534.49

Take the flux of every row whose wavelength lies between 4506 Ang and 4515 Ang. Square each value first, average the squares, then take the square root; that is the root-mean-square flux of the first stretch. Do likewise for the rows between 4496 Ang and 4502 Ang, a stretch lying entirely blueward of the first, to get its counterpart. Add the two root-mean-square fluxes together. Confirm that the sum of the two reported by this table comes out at 27.6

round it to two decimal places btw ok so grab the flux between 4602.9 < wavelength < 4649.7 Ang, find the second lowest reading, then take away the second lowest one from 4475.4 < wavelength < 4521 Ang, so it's 0.59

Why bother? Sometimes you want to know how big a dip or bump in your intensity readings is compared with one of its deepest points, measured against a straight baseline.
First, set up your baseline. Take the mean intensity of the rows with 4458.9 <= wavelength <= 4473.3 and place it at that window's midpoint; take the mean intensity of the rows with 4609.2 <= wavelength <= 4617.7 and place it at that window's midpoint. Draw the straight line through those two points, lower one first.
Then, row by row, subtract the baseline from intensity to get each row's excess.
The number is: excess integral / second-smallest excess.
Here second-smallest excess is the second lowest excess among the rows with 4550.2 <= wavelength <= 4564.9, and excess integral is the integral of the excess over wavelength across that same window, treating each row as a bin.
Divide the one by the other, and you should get -3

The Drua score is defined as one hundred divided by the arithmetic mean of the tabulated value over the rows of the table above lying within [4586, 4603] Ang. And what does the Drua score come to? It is 7.26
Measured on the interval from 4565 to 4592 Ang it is 7.18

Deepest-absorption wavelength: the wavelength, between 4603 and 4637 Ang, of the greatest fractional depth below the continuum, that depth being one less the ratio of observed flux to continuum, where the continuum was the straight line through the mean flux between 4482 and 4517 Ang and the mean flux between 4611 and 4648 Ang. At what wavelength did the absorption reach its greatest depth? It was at 4625.18 Ang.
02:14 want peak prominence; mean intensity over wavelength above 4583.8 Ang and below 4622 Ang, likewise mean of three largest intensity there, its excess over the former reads 0.72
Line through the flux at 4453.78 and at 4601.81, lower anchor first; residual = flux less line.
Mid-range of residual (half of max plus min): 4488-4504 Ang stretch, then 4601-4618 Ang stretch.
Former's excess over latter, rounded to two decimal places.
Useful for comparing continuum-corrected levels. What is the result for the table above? 0.54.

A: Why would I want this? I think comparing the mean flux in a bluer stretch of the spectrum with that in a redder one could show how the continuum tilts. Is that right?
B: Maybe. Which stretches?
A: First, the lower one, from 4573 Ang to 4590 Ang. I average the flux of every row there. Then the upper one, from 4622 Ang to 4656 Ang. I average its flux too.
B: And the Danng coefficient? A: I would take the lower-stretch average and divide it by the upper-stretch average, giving 0.989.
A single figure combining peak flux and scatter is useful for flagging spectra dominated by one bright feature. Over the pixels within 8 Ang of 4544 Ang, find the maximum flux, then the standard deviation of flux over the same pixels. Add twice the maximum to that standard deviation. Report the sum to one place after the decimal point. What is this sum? 30.5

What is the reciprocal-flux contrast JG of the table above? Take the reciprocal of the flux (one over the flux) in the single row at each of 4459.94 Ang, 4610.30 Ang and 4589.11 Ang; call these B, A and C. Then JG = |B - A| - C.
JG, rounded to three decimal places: -0.052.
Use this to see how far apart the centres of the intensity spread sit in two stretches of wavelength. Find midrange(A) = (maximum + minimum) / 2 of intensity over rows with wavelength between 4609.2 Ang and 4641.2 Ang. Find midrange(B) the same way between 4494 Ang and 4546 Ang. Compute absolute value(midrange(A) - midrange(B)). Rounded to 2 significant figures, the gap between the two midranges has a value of 1.3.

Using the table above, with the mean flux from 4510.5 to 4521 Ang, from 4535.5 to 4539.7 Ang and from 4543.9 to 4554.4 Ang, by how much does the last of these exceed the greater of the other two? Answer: -1.0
